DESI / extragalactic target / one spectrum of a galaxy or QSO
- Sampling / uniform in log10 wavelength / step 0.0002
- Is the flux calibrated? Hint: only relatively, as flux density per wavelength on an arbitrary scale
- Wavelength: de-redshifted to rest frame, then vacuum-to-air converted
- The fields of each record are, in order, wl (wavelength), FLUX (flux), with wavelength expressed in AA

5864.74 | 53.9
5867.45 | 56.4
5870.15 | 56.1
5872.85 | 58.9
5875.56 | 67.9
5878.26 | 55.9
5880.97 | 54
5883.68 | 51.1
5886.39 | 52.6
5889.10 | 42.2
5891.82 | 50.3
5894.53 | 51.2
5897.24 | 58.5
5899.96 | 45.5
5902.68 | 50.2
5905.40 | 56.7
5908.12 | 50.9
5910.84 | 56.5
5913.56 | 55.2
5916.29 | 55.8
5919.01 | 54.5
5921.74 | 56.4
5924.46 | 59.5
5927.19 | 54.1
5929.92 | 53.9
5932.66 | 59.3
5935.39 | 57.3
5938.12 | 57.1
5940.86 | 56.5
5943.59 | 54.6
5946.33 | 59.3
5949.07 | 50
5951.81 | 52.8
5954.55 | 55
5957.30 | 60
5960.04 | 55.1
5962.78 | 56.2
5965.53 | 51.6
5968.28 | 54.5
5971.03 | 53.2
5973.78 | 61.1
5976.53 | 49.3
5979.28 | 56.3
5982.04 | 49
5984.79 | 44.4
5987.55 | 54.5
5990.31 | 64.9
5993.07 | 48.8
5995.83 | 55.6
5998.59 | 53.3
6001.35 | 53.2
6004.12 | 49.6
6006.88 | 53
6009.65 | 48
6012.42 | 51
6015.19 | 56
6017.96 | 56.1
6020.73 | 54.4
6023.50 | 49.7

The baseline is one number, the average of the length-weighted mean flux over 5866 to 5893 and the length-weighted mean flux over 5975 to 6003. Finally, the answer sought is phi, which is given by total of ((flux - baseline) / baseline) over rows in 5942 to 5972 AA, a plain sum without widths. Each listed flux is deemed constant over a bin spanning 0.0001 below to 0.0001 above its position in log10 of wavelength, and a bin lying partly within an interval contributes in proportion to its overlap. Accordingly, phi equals 0.21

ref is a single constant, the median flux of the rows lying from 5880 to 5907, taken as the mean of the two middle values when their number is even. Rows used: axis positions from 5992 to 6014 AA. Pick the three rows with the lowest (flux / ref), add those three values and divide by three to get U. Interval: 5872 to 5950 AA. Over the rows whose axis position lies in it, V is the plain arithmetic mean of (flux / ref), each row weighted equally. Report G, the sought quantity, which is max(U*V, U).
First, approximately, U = 0.95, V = 1.07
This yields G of 1.02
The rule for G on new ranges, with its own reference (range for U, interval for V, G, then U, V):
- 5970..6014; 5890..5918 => 0.95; 0.92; 1.04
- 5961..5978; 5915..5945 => 1.10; 1.00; 1.10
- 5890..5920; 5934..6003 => 1.01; 0.95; 1.07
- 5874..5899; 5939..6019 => 0.99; 0.94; 1.05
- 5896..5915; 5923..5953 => 1.04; 0.96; 1.09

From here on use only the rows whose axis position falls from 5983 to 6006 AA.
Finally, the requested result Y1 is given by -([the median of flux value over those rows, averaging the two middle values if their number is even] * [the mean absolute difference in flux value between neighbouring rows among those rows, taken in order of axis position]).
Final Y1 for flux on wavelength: -376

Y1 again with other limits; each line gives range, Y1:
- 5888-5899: -276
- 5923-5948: -146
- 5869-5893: -328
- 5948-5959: -180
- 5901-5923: -182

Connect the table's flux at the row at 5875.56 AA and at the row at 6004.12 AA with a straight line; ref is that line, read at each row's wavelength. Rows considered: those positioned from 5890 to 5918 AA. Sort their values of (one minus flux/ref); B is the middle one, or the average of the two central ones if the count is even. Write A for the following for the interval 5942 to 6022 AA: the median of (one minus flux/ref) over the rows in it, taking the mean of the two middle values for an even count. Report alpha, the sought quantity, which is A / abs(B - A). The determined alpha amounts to -0.08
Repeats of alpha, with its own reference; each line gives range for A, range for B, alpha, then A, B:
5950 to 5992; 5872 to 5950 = 0.15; 0.01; 0.11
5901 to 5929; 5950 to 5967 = 1.25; 0.11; 0.02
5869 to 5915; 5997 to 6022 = 0.75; 0.20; -0.06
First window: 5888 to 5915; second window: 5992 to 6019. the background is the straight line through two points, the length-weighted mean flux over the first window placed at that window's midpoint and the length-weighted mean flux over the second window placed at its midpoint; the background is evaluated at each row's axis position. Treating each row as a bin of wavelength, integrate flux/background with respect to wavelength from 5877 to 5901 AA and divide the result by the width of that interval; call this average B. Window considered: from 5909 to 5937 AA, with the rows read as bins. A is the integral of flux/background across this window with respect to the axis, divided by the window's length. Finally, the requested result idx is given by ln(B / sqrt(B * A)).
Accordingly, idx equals -0.04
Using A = 1.08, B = 0.99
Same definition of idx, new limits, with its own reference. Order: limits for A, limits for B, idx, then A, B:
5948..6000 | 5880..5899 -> -0.02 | 1.03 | 0.99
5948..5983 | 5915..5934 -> 0.02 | 1.04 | 1.08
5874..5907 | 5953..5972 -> 0.01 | 1.02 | 1.06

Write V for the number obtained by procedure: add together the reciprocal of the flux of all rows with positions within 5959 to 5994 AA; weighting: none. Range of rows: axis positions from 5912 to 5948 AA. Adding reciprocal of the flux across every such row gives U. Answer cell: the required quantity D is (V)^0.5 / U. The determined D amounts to 2.14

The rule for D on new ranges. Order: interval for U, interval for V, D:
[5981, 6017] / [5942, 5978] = 1.95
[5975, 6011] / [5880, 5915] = 2.00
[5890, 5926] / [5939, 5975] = 2.00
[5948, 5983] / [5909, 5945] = 2.00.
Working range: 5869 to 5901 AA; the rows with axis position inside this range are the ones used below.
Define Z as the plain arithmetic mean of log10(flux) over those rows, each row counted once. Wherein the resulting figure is 1.727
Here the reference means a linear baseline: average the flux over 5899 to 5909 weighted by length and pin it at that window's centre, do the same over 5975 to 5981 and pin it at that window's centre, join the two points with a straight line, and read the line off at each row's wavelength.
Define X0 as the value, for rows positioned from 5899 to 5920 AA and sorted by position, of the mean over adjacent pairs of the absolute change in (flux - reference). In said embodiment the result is 3.7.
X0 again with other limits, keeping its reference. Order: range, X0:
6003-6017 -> 4.1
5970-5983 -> 8.5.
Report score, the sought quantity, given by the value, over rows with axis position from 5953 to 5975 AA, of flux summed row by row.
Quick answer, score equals 447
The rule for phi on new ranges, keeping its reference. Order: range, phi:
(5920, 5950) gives 0.50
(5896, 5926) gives 0.16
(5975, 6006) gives -0.23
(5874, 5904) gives -0.22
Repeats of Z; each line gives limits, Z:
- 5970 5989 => 1.718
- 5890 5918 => 1.724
